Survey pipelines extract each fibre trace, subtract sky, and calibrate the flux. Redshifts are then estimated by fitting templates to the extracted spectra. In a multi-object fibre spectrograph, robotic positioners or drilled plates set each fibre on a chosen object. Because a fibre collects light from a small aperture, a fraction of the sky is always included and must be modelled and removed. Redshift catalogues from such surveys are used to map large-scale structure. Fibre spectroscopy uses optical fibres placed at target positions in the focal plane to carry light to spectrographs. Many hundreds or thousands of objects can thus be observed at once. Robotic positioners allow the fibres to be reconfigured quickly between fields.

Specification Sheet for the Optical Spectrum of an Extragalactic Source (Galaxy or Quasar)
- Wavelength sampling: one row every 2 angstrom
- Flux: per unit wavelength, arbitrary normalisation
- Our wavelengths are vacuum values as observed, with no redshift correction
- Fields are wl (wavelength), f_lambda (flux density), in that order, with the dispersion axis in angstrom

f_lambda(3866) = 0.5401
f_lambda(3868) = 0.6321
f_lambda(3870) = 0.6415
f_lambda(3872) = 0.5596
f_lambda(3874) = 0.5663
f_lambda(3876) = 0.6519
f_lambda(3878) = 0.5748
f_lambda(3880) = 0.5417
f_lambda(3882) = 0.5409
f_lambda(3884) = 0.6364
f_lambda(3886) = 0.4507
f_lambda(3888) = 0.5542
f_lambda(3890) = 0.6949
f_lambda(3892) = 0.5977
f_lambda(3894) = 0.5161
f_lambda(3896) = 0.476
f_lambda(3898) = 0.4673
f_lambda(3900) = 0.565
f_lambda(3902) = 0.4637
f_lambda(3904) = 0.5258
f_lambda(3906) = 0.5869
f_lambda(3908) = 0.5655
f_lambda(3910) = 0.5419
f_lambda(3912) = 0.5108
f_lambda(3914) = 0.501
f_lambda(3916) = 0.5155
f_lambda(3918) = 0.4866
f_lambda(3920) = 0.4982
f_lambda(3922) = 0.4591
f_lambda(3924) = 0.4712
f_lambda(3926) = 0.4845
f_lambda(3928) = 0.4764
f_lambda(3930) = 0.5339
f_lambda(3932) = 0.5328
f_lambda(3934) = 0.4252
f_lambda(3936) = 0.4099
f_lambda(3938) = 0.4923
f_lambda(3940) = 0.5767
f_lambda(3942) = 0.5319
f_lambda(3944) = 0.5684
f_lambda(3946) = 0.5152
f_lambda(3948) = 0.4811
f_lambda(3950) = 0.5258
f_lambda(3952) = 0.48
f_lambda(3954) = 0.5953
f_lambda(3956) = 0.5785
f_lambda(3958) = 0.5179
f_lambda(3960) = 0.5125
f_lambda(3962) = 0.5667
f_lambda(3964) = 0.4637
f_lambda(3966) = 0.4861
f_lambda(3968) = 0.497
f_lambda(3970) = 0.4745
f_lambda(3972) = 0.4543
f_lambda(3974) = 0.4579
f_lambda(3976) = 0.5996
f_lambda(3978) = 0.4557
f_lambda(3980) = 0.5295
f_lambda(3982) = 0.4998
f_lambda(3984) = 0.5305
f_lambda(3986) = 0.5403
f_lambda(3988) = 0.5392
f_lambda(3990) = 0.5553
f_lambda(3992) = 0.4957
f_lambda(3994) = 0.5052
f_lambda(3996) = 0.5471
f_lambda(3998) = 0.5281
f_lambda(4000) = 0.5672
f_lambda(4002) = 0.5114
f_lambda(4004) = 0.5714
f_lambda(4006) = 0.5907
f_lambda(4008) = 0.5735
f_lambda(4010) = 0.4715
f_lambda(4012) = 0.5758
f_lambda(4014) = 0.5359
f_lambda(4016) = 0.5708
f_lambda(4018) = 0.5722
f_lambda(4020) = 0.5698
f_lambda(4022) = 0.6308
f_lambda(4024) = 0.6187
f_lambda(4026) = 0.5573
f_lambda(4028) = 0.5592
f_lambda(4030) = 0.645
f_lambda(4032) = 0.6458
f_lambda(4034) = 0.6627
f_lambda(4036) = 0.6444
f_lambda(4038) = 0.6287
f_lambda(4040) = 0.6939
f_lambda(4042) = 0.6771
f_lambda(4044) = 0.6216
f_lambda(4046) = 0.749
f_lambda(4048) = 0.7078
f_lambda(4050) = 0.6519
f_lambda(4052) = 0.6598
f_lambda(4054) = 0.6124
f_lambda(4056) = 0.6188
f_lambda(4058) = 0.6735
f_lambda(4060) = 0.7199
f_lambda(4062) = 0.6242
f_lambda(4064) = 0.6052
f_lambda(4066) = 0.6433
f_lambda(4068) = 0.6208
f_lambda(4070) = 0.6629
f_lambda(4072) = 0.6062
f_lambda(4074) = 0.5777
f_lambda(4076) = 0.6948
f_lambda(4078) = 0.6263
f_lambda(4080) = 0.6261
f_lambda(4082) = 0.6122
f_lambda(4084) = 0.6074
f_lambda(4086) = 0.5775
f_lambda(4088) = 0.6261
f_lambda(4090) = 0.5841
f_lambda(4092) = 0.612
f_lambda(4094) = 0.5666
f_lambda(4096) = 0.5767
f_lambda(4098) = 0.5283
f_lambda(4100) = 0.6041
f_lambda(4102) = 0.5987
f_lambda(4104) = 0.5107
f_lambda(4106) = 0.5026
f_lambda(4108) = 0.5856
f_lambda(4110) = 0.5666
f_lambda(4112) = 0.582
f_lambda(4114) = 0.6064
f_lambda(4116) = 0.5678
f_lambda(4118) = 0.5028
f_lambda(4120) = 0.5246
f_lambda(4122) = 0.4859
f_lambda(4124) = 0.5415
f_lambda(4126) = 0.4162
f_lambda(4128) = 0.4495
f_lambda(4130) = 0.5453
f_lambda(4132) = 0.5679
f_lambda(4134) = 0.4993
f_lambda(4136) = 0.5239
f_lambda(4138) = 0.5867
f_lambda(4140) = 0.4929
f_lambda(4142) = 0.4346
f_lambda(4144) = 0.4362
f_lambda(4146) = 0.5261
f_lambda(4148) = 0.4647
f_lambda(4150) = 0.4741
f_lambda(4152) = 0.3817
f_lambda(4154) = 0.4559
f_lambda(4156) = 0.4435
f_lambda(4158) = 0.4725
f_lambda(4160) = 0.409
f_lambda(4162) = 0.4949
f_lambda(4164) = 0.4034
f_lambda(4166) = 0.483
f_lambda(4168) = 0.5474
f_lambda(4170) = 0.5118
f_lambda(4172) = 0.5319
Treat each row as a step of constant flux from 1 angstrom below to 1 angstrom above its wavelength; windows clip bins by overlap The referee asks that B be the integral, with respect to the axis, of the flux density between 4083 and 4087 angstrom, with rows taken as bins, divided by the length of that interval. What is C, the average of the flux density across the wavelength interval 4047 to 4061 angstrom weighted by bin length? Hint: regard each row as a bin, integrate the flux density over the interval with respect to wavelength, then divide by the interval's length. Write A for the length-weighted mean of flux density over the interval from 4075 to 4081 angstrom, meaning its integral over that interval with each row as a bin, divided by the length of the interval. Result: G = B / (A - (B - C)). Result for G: 0.8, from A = 0.65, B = 0.59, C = 0.66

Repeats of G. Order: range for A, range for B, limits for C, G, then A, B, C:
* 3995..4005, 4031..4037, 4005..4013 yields 1.5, 0.55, 0.65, 0.55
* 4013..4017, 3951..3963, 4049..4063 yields 0.8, 0.55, 0.54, 0.65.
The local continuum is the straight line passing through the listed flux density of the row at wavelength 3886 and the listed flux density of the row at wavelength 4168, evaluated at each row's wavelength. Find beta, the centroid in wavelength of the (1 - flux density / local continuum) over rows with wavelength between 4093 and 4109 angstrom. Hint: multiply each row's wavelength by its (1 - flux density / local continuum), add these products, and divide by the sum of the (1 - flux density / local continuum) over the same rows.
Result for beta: 4099.7 angstrom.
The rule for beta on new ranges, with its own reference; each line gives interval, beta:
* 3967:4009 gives 3994.7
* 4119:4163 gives 4147.0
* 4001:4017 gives 4009.1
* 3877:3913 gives 3893.1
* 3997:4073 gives 4040.6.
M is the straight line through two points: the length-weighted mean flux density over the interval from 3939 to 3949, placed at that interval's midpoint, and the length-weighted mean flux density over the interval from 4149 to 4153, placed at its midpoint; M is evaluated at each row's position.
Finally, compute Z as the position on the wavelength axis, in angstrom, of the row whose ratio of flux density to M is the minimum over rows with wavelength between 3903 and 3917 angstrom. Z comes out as 3914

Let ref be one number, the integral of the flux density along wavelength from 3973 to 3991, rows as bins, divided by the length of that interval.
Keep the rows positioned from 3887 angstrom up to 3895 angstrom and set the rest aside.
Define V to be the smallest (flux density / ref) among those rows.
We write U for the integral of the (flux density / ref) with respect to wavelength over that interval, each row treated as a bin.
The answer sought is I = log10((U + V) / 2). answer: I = 0.700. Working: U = 9.0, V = 0.99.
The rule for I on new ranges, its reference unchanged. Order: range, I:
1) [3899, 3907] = 0.657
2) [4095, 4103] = 0.692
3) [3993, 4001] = 0.662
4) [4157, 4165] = 0.578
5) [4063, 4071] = 0.734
